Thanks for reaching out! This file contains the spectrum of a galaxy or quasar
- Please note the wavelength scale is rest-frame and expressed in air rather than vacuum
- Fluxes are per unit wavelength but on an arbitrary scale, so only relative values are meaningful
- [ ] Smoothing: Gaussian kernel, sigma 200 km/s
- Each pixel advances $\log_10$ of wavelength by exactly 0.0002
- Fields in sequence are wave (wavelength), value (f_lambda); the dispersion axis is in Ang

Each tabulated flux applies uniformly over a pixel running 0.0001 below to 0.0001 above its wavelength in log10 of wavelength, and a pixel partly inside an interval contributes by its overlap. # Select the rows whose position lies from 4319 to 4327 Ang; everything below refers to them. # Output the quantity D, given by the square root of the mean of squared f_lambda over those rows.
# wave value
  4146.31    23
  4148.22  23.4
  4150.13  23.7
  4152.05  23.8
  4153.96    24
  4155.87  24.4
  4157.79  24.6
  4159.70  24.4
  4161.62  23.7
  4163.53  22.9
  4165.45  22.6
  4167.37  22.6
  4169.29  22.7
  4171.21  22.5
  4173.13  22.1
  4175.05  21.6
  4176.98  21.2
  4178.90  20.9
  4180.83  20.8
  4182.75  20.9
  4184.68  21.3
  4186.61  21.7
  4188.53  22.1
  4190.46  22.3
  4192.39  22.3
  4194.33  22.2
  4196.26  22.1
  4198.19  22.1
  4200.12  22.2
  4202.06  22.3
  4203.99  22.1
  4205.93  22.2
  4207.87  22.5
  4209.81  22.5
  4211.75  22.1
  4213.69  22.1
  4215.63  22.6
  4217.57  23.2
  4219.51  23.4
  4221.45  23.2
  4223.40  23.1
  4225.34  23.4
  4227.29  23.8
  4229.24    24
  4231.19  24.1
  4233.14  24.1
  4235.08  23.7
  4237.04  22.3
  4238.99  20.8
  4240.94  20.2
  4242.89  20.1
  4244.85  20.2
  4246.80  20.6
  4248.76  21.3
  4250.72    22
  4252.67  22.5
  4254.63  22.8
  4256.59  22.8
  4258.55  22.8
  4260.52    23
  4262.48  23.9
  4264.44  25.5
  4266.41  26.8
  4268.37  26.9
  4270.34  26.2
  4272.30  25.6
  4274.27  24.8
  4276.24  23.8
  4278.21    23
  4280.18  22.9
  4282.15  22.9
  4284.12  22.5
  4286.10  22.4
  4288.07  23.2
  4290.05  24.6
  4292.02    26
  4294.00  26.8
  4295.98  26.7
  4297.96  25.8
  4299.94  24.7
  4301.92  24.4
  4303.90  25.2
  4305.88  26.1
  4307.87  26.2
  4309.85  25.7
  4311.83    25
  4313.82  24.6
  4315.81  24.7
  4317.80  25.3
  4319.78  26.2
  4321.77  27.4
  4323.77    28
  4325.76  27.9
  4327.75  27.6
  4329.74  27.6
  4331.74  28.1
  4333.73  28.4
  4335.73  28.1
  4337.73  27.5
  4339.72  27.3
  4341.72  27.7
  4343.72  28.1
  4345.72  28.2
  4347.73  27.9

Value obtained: 27.4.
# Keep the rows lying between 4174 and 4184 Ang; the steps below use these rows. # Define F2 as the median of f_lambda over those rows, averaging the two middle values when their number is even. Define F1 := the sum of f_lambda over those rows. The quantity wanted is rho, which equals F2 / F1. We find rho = 0.198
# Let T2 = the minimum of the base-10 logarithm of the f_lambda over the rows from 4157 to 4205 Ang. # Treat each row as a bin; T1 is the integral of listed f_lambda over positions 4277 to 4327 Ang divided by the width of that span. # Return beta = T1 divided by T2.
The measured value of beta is 19.1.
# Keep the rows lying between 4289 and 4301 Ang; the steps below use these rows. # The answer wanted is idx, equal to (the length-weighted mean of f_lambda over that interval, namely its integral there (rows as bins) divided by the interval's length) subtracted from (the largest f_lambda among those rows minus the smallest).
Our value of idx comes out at -23.5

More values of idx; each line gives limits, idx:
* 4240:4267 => -15.7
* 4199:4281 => -16.2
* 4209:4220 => -21.3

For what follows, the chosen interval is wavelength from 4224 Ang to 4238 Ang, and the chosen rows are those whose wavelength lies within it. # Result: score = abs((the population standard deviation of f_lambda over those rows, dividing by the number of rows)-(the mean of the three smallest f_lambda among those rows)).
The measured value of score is 22.5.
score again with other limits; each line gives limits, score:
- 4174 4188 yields 20.5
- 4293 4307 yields 23.9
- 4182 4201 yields 20.9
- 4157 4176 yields 21.1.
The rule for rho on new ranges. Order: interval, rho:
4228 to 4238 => 0.203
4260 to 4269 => 0.202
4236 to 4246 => 0.195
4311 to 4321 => 0.199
